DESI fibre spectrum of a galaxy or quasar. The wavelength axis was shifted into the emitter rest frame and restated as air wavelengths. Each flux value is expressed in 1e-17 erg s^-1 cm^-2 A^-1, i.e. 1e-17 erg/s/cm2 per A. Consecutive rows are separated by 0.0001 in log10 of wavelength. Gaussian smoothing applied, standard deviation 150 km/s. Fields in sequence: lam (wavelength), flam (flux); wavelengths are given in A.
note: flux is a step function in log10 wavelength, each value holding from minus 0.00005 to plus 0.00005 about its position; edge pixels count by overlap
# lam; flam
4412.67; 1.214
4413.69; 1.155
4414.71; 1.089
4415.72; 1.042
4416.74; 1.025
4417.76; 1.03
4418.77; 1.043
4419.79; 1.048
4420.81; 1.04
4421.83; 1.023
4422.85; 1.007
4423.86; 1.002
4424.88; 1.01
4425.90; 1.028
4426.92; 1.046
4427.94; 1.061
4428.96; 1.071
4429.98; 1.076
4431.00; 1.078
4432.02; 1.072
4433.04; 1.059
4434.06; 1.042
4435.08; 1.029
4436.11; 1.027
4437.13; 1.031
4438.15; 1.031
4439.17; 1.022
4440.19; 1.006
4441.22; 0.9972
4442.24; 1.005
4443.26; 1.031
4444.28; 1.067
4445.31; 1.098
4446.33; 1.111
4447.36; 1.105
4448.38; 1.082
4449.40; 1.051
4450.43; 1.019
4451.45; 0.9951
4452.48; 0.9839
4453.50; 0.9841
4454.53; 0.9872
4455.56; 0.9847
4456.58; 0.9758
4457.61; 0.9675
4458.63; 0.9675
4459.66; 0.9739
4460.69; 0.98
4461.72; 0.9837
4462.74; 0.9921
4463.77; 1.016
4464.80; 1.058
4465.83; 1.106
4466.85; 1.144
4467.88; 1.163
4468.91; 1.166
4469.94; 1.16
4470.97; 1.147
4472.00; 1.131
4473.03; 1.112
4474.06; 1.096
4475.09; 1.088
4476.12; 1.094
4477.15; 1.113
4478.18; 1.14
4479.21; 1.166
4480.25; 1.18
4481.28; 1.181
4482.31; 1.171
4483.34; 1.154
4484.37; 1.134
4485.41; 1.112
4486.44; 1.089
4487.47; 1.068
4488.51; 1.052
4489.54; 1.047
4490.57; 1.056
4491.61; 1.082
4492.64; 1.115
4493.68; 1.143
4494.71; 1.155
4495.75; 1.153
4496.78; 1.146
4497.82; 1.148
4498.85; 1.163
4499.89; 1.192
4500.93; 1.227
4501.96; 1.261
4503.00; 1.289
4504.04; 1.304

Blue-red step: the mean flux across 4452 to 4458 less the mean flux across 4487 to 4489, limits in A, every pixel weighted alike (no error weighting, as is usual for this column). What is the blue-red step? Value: -0.08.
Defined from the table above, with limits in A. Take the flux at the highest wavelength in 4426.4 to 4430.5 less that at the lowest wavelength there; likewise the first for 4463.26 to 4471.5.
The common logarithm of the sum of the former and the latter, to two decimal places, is -0.79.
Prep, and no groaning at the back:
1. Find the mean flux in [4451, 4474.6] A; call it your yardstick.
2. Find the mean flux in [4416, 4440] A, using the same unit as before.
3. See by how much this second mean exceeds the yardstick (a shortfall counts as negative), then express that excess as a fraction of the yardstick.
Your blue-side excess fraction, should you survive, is -0.01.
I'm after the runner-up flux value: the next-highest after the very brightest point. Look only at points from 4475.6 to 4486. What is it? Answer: 1.18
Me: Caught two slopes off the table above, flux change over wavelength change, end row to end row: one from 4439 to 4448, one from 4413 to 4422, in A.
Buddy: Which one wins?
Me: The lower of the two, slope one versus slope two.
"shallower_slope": -0.016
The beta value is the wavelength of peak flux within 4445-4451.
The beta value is 4446.33 A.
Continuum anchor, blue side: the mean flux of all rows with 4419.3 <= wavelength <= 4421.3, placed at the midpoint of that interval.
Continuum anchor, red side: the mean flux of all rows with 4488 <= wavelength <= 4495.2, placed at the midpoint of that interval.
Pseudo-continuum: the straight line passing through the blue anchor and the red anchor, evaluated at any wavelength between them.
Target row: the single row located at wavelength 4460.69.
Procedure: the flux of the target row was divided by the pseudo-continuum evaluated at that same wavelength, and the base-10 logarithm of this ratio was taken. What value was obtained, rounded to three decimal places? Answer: -0.039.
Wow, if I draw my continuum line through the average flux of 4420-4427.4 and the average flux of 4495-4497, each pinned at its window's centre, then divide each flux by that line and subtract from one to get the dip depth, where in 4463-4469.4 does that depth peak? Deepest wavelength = 4463.77 A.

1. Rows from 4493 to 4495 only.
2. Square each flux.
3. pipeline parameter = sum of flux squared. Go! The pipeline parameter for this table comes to 2.6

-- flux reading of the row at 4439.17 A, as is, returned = 1.022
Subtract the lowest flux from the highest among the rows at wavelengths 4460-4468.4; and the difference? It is 0.18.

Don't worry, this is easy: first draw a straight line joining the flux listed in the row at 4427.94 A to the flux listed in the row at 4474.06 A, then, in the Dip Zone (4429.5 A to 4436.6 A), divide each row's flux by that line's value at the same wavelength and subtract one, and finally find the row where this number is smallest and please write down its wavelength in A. 4436.11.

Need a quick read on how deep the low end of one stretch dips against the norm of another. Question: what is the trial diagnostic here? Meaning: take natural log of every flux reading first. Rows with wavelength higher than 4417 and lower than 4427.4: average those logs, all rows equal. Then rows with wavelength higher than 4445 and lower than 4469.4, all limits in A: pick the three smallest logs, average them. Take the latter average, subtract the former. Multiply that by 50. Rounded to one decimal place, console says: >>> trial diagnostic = -2.9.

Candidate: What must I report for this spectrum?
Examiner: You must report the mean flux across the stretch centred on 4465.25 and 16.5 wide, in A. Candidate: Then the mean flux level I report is 1.07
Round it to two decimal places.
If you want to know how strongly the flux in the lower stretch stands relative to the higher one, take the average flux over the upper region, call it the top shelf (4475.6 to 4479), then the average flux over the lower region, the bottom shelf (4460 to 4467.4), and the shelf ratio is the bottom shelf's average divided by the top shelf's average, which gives 0.93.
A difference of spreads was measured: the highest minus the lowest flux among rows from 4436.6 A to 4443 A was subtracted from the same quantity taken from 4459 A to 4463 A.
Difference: -0.016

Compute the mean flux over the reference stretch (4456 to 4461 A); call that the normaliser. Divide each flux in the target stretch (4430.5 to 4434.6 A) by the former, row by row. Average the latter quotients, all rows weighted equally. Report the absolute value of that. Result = 1.09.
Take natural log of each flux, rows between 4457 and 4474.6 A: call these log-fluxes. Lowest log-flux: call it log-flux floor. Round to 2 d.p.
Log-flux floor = -0.03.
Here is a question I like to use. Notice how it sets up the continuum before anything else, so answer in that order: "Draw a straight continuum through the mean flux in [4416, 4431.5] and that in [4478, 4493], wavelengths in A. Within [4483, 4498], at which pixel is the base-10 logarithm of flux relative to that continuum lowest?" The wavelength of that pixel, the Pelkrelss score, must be 4489.54 A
